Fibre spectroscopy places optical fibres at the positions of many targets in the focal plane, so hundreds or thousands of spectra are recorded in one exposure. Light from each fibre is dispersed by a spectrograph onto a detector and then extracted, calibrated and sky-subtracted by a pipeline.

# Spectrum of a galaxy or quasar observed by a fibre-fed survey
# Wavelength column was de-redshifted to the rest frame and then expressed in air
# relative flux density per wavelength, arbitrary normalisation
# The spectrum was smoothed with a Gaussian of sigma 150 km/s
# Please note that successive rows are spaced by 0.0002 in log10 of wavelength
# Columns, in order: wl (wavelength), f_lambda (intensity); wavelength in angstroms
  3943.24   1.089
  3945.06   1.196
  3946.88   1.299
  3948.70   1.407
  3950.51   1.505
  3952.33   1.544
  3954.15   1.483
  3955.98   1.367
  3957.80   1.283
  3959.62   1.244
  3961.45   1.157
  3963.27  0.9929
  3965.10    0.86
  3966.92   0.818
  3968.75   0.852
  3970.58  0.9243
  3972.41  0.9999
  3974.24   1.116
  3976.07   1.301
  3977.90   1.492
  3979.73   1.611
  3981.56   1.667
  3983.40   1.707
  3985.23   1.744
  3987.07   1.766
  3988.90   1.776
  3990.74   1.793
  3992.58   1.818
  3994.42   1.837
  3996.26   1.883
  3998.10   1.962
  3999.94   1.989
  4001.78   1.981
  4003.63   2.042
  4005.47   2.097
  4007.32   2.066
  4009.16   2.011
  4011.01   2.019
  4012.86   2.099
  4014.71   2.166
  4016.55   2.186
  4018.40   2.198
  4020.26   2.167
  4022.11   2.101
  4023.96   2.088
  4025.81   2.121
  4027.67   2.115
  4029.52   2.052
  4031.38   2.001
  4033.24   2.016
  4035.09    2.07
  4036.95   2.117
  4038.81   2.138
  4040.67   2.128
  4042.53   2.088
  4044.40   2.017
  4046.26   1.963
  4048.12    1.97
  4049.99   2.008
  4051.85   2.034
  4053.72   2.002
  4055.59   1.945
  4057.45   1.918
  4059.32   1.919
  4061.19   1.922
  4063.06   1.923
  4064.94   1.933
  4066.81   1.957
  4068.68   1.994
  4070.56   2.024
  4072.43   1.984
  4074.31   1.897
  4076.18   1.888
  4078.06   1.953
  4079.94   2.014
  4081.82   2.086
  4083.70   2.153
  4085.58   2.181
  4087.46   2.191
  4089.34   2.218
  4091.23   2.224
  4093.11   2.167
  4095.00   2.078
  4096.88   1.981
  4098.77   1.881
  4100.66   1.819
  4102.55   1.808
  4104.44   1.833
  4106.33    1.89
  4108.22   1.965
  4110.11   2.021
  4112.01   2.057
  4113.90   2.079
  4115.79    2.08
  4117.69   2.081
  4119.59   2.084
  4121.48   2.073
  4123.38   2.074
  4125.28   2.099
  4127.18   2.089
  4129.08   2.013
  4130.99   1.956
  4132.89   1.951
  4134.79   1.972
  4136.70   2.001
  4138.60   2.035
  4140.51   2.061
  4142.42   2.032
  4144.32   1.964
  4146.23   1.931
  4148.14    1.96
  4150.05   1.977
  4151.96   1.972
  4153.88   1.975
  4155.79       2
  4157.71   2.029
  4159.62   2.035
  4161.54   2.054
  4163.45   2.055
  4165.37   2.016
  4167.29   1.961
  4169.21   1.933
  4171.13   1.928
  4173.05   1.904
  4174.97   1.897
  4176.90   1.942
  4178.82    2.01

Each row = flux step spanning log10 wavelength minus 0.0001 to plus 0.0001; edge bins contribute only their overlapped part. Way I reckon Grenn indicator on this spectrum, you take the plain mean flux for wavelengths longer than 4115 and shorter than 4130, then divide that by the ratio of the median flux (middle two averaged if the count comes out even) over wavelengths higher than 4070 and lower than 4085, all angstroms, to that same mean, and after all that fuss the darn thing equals 2.15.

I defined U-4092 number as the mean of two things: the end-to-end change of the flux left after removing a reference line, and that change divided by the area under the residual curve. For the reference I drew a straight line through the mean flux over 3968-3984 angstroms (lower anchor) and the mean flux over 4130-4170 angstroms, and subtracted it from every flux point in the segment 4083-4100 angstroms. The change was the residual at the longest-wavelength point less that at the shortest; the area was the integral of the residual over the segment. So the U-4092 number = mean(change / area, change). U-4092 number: -0.19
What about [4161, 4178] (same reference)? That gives -0.04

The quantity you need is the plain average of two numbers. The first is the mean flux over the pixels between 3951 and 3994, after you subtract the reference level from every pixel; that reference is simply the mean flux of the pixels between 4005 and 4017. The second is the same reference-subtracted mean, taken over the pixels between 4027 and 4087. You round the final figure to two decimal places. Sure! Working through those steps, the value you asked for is -0.40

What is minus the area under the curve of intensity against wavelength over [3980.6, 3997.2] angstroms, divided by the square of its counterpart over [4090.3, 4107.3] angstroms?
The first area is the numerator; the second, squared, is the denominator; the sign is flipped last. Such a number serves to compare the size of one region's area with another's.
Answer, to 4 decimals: -0.0264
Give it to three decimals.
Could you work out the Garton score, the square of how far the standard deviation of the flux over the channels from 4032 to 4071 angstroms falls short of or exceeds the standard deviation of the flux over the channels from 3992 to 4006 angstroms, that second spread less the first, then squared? 0.001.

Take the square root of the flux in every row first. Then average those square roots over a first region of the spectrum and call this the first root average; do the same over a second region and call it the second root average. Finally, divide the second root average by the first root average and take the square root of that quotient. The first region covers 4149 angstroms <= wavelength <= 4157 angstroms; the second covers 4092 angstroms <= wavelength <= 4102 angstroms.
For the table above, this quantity 1.00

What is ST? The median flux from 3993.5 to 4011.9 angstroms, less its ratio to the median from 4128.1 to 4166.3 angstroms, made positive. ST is 1.000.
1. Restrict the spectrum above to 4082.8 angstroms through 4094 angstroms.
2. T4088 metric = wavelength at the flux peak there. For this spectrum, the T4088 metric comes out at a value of 4091.23 angstroms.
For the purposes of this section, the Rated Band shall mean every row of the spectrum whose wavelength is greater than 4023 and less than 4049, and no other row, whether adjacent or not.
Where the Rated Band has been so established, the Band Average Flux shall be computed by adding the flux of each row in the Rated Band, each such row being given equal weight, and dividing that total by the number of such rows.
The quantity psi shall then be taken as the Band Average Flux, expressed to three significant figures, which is 2.06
